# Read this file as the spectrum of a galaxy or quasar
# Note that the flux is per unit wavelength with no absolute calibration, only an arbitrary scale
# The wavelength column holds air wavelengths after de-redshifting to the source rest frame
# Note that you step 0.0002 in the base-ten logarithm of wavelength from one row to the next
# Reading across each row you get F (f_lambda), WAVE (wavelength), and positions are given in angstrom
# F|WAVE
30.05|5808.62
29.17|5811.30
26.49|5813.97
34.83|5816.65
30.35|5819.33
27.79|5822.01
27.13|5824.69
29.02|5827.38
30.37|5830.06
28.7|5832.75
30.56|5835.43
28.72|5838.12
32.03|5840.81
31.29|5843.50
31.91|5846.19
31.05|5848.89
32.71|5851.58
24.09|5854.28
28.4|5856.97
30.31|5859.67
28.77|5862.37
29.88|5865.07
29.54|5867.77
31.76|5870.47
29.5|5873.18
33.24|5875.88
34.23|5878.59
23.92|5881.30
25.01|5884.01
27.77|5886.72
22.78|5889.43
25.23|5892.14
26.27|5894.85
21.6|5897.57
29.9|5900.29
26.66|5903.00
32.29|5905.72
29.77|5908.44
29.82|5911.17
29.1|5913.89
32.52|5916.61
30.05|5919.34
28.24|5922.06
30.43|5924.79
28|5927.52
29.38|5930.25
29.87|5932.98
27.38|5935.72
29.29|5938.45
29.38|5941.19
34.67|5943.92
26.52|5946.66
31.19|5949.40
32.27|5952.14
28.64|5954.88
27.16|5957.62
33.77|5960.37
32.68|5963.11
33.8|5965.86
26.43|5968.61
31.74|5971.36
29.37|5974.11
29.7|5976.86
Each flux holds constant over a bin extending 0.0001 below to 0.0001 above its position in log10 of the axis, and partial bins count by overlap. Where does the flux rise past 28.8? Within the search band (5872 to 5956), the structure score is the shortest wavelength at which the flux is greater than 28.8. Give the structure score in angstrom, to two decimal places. 5873.18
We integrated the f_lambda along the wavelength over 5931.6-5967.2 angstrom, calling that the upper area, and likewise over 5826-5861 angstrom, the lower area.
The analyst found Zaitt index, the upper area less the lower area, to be 39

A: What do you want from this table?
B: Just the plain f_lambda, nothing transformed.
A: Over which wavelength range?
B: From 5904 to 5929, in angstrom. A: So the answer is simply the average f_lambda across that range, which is 30.0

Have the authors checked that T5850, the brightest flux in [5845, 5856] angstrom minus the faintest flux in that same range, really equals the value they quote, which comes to 9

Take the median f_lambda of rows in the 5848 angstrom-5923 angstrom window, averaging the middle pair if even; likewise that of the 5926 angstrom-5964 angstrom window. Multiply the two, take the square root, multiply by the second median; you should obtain 865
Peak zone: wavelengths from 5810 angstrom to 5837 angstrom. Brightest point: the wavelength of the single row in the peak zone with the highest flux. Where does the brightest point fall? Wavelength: 5816.65 angstrom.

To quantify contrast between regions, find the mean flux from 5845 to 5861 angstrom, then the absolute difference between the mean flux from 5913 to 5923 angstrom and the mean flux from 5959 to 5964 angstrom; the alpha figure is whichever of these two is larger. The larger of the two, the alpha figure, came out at 29.7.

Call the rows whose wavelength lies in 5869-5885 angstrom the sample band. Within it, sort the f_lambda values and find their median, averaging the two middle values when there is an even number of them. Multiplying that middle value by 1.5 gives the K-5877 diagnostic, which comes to 45.9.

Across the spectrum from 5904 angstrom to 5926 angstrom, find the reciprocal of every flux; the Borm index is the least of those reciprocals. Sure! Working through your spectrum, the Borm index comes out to 0.0308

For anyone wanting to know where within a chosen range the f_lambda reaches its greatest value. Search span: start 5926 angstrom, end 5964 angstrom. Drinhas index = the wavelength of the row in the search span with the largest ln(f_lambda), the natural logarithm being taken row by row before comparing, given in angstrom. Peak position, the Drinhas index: 5943.92 angstrom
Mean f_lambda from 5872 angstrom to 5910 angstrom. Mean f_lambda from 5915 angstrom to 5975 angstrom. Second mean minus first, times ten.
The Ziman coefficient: 24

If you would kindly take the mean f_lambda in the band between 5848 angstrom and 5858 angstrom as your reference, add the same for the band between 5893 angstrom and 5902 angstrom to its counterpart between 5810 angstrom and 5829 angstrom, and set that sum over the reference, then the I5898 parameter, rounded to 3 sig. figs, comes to 1.90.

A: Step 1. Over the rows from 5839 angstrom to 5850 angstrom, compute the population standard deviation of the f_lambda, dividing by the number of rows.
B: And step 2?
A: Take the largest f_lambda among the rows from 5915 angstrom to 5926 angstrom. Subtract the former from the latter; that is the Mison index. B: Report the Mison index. 32.1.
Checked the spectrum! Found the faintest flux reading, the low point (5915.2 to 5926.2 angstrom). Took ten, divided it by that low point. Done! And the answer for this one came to 0.354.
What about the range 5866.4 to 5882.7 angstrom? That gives 0.418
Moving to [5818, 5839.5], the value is 0.369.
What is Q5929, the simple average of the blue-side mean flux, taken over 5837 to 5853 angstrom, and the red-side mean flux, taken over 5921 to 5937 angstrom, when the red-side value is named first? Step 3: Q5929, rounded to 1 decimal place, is 30.1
